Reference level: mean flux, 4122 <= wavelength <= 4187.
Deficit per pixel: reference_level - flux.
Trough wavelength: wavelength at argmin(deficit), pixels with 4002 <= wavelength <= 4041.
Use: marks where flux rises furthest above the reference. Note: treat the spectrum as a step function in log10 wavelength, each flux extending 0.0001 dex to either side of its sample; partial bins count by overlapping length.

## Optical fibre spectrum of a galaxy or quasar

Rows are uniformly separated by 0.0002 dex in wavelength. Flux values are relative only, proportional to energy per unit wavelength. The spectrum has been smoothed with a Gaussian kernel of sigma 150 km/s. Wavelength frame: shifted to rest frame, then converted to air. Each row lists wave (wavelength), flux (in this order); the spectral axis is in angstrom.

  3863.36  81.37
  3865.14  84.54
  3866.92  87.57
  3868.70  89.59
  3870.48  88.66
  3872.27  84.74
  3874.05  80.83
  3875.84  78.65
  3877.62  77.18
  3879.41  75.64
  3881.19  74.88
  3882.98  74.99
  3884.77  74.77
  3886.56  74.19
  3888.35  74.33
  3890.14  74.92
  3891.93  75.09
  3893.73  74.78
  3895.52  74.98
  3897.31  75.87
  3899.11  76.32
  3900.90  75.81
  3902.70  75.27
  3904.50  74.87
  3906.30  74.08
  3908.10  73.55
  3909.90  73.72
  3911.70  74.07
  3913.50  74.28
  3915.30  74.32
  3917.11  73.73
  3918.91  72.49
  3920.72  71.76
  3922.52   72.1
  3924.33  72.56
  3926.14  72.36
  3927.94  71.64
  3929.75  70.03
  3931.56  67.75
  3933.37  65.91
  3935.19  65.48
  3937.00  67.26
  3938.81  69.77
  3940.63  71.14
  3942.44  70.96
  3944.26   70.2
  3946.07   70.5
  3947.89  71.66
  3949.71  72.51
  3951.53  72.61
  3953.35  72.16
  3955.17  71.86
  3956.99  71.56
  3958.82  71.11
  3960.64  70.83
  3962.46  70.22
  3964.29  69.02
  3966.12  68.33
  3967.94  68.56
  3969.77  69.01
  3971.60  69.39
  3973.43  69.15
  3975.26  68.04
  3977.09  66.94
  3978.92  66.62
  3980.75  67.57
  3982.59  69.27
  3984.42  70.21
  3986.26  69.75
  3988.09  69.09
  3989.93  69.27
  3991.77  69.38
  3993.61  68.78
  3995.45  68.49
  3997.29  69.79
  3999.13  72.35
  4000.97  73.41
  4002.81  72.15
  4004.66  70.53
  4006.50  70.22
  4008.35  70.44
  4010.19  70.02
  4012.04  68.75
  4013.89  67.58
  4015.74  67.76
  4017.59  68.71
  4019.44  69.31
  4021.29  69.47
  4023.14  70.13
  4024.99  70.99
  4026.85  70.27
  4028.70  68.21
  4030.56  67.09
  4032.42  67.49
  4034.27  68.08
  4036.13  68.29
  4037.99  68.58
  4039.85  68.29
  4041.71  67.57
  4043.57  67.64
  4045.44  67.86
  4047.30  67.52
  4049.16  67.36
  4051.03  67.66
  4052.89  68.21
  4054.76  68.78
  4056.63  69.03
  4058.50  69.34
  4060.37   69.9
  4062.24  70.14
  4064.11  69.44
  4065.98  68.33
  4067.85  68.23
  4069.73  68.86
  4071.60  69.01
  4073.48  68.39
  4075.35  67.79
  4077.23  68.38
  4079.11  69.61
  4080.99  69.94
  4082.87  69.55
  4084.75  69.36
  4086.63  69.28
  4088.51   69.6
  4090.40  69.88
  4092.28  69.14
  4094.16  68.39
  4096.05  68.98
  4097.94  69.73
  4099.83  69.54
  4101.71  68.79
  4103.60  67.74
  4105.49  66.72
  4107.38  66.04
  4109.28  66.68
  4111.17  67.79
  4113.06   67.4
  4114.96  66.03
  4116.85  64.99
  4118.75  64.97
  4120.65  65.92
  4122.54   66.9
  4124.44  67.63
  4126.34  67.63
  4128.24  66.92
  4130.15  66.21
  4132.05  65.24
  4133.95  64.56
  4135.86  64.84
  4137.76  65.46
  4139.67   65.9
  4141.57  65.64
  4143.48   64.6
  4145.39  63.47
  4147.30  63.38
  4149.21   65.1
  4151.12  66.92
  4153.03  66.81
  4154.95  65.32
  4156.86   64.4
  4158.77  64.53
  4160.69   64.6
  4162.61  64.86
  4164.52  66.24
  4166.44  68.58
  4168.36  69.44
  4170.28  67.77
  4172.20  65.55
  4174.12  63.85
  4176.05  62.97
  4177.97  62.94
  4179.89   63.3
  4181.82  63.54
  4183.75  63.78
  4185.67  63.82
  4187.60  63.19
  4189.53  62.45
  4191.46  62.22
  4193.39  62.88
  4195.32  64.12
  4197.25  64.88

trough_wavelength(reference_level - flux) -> 4002.81 angstrom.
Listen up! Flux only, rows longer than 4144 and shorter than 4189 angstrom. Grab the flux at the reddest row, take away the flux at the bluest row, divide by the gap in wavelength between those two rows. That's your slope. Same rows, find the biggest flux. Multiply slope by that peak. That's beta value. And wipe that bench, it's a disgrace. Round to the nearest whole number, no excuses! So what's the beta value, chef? 0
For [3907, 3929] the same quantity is -7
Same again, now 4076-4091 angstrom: 8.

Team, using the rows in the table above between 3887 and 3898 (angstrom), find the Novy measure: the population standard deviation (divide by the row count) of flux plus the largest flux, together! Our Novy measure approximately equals 76.3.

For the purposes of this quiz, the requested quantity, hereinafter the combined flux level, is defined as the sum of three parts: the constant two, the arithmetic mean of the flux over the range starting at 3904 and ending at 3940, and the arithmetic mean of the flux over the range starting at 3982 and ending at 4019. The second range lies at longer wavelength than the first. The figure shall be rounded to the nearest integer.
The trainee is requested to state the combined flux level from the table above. 143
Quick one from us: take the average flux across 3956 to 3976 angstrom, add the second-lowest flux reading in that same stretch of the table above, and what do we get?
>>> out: 137.9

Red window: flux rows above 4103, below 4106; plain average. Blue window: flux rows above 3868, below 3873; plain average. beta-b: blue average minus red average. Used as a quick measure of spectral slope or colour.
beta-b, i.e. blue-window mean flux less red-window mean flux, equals 20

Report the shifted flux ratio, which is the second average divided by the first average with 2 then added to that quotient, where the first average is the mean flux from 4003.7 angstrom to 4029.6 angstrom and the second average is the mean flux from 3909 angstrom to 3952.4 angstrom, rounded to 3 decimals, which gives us 3.025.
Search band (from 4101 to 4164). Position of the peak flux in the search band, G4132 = 4101.71 angstrom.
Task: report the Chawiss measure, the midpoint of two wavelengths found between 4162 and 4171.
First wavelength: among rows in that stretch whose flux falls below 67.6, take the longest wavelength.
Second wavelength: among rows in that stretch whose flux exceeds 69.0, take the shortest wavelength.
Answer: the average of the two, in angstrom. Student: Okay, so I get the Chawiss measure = 4166.4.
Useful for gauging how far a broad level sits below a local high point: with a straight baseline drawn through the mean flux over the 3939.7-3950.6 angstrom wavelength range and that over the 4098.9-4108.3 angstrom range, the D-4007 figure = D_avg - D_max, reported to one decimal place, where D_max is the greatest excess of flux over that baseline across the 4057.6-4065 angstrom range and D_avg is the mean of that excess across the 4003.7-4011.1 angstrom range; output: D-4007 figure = -1.0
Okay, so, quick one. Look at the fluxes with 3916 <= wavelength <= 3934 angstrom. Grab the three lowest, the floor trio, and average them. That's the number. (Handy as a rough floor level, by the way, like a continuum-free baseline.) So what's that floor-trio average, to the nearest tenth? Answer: 67.9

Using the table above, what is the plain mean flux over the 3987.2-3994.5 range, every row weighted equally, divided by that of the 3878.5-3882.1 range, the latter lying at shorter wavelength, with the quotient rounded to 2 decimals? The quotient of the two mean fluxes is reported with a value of 0.92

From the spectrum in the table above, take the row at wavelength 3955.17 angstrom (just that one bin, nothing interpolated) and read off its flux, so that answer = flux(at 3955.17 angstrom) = 71.86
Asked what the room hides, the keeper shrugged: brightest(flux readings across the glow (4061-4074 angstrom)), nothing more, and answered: 70.14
